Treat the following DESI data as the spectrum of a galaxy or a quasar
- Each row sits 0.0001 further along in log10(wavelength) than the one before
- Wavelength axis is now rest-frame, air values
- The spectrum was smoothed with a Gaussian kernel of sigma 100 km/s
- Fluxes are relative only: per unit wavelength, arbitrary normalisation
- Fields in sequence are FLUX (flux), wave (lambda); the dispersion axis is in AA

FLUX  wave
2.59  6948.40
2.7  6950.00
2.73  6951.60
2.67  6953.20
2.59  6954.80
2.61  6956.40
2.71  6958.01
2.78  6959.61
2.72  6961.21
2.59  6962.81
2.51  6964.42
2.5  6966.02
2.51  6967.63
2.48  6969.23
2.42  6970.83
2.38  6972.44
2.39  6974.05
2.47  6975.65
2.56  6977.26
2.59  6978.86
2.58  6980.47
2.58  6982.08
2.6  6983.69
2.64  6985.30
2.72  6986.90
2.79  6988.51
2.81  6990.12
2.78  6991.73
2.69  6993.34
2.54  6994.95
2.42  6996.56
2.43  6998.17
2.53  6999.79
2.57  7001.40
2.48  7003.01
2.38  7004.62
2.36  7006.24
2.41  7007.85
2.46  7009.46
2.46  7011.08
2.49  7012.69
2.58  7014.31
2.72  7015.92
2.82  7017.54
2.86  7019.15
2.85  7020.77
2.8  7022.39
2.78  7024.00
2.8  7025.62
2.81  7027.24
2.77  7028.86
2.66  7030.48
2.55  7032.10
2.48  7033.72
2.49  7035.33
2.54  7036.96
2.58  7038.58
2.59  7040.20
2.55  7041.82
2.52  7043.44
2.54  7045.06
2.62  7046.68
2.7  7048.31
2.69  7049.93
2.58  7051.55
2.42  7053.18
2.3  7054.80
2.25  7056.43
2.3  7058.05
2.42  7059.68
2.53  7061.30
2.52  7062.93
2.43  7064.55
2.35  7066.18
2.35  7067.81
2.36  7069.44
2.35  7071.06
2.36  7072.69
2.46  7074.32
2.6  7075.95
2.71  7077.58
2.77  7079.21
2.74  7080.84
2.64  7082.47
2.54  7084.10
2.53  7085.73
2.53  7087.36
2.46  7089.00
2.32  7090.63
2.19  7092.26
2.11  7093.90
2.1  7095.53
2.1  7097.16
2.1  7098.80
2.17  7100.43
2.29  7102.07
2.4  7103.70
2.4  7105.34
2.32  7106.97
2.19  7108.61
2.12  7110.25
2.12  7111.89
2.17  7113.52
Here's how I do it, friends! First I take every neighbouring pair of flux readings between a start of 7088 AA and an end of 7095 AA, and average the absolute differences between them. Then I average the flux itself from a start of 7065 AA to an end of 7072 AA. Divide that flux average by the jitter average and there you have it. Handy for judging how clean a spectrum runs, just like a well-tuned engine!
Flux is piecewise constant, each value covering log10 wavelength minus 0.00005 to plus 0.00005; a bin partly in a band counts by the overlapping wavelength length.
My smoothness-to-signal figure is 20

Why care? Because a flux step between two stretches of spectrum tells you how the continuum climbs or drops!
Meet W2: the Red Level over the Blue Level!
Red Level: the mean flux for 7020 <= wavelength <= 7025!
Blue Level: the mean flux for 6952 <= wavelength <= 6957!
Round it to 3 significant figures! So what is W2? 1.07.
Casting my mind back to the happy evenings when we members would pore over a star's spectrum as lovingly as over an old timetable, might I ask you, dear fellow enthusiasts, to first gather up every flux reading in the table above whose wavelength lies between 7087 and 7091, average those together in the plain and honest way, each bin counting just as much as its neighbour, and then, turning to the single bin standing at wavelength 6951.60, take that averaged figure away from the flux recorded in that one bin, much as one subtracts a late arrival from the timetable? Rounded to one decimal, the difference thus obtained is 0.3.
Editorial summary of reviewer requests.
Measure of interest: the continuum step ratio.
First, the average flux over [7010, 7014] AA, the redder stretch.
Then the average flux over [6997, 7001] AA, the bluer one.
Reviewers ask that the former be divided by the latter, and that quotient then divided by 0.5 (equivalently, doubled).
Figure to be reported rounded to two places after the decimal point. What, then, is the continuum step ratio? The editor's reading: 2.00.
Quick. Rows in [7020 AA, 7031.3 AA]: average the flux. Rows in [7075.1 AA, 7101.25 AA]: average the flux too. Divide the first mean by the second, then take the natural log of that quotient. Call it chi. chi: 0.14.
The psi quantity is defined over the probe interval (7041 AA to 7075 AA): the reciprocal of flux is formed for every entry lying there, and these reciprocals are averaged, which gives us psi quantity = 0.408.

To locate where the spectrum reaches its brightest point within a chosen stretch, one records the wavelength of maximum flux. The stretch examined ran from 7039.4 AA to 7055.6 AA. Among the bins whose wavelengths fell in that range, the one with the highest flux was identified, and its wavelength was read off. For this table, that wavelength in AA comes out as 7048.31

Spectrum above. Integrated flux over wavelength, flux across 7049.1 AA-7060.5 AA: 28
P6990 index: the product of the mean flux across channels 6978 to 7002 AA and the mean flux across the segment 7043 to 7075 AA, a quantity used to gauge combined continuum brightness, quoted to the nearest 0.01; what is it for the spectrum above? 6.42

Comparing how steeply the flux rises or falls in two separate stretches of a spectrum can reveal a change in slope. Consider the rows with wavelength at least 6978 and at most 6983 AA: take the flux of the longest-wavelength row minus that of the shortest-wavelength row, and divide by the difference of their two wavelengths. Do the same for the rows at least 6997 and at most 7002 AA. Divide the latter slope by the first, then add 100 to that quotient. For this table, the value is 86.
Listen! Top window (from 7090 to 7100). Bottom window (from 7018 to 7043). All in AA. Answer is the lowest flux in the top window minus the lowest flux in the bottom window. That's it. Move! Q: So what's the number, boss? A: -0.38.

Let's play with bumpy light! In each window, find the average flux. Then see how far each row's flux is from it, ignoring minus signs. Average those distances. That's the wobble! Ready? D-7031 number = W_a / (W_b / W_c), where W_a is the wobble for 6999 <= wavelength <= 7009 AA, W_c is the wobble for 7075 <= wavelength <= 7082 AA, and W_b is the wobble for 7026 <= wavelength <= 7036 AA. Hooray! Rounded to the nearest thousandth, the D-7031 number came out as 0.031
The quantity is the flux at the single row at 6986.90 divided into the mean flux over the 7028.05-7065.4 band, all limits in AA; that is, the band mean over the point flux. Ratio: 0.93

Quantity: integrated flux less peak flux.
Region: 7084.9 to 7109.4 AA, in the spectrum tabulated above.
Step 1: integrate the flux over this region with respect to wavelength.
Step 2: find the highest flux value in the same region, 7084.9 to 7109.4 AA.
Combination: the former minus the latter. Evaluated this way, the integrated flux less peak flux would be 53.4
